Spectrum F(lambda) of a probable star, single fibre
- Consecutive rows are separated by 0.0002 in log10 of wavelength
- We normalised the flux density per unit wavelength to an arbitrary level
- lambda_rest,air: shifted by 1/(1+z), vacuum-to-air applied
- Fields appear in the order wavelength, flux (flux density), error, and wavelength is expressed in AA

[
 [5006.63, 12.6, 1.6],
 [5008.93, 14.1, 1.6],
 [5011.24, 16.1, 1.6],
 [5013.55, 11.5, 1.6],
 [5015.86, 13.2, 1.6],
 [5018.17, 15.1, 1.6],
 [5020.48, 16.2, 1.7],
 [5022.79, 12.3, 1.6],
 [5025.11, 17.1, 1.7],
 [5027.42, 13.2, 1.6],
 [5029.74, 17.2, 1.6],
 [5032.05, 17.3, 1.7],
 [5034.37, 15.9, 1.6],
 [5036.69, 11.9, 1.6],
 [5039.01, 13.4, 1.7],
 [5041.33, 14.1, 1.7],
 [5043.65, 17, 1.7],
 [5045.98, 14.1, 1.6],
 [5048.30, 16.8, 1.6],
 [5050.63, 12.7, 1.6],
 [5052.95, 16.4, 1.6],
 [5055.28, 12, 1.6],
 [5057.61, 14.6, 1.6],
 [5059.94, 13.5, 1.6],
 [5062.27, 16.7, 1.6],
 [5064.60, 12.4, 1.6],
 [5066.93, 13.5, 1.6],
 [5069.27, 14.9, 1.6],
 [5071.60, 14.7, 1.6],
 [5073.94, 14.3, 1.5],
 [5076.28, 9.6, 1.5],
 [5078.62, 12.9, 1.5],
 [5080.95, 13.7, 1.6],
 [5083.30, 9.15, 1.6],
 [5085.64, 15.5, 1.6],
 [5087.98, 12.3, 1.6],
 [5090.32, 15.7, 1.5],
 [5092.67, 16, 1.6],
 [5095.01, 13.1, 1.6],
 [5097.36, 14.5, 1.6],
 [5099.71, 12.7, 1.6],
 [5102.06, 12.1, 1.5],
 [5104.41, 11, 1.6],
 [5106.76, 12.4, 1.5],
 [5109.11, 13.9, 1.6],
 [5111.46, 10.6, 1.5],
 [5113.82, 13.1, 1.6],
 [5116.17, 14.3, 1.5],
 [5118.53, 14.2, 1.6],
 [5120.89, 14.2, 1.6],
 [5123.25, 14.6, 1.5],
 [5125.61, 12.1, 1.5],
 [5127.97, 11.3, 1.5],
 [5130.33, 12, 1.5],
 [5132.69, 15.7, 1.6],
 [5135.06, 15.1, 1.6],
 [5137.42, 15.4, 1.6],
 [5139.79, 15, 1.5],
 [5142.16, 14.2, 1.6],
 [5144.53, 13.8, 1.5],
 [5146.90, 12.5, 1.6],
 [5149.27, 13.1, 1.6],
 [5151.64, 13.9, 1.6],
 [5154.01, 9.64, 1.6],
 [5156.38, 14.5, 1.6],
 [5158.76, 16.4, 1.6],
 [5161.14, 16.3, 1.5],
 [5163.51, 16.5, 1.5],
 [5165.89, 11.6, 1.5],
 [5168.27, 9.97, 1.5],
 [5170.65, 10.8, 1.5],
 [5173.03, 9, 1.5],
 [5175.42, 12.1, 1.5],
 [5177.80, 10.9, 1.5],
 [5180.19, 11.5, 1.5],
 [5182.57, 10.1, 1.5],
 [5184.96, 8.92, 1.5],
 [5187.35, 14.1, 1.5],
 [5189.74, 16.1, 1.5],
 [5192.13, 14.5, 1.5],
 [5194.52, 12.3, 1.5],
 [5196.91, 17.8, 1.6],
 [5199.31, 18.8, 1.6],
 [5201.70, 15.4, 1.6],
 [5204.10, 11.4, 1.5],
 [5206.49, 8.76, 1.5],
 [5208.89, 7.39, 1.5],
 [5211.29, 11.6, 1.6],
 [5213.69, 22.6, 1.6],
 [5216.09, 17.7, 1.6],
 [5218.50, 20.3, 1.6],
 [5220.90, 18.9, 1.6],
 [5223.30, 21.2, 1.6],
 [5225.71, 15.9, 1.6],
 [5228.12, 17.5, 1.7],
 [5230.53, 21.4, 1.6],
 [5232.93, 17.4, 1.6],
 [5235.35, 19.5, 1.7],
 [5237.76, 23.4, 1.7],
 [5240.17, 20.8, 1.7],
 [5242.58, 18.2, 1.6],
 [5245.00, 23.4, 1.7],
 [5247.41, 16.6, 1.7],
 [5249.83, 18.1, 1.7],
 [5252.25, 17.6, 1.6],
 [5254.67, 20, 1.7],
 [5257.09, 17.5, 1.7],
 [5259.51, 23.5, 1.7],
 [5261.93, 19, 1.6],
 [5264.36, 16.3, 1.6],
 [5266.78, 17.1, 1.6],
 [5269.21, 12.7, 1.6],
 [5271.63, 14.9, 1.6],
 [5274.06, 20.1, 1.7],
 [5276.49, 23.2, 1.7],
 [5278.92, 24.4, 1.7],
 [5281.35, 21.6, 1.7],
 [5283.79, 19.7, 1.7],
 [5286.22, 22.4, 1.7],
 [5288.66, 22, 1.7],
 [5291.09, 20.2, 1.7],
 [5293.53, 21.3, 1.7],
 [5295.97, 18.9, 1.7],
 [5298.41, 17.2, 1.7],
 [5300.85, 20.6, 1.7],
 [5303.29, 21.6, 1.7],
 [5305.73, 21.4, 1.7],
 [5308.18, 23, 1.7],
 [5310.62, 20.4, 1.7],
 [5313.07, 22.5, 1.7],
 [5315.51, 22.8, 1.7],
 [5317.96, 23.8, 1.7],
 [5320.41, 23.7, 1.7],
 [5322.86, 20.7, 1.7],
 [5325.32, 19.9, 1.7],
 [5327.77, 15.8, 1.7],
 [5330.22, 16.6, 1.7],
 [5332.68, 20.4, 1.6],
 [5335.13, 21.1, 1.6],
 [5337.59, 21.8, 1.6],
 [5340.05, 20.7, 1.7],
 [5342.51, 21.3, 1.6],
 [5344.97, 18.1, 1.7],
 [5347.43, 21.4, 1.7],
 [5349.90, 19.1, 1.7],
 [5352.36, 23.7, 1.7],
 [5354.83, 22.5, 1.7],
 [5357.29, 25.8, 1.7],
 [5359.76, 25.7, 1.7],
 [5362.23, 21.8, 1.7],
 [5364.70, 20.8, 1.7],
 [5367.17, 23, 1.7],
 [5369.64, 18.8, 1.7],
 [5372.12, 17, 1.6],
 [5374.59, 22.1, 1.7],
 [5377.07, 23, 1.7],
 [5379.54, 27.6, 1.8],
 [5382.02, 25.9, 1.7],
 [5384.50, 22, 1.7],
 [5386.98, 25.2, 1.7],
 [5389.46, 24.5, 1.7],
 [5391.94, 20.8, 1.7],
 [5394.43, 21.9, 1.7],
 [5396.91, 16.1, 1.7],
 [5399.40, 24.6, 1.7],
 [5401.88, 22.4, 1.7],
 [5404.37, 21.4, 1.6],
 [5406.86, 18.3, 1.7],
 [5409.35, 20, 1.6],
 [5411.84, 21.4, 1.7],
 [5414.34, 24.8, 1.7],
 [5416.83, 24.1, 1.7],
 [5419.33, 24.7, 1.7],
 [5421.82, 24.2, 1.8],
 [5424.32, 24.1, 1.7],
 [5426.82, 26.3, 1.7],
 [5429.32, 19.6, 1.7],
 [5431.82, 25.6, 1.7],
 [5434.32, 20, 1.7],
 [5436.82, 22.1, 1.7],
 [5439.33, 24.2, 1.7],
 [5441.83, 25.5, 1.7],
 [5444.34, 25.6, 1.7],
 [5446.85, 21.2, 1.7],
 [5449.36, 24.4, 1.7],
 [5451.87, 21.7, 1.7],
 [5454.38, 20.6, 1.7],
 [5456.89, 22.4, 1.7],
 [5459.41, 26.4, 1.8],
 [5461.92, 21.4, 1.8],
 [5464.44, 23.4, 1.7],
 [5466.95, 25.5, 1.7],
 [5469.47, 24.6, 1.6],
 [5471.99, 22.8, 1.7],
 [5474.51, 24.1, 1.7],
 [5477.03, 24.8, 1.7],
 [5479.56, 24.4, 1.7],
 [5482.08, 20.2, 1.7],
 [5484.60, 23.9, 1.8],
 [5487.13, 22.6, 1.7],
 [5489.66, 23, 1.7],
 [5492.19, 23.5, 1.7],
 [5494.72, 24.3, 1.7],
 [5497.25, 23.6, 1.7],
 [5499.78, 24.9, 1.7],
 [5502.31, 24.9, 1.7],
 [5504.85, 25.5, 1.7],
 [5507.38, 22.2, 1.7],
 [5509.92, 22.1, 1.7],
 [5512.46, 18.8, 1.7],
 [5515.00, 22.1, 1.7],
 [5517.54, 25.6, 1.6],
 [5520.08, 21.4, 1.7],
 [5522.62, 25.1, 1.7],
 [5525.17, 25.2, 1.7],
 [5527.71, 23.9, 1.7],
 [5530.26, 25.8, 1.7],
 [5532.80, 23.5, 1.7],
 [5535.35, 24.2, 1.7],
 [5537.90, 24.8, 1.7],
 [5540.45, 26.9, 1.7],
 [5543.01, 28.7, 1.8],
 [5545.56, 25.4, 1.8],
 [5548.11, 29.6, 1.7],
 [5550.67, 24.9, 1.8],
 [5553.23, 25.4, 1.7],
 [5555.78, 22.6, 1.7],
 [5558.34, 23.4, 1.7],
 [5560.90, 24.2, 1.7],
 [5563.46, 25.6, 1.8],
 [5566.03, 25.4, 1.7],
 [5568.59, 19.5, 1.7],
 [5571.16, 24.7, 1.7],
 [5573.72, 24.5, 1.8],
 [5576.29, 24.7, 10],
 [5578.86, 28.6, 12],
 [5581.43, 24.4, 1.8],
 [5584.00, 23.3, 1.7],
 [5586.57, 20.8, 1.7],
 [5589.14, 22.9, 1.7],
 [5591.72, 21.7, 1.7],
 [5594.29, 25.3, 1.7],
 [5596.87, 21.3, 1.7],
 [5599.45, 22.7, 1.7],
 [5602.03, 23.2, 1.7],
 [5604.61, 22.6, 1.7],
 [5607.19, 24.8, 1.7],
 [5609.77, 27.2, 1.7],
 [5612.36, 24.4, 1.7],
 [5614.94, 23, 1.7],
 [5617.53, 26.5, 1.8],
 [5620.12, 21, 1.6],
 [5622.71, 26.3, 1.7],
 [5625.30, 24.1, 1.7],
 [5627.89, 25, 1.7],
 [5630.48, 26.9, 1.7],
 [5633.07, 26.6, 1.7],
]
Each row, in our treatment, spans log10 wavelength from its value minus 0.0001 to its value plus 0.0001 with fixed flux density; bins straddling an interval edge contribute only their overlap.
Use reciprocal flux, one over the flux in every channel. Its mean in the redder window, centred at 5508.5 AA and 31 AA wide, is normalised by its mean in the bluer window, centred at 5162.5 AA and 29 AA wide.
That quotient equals 0.53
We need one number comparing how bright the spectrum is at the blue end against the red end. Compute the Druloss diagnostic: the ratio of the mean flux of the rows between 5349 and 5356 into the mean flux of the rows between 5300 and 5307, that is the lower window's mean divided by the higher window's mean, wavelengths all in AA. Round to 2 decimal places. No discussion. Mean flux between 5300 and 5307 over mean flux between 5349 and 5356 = 0.97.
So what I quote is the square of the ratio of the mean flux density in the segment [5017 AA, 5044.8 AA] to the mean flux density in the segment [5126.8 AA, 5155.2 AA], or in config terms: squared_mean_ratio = 1.25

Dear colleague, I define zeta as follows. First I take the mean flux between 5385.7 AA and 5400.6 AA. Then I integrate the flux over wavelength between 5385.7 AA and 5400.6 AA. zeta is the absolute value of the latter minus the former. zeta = 308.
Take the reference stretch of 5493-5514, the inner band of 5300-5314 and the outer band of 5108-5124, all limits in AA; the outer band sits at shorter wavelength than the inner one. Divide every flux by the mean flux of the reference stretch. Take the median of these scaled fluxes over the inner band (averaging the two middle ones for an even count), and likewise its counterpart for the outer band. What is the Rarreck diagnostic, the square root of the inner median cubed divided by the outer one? 1.14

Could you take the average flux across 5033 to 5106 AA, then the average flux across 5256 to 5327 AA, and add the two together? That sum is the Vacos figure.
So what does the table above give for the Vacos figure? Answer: 34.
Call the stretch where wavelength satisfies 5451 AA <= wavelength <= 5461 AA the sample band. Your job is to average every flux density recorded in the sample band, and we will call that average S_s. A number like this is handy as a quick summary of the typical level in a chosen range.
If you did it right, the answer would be 22.8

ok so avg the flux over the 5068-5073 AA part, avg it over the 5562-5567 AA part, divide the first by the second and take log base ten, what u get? -0.24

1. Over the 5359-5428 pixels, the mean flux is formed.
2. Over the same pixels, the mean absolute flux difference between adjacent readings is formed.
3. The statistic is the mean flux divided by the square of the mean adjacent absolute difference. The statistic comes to 3.4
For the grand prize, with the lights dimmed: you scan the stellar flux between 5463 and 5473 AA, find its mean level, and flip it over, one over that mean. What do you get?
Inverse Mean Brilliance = 0.042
